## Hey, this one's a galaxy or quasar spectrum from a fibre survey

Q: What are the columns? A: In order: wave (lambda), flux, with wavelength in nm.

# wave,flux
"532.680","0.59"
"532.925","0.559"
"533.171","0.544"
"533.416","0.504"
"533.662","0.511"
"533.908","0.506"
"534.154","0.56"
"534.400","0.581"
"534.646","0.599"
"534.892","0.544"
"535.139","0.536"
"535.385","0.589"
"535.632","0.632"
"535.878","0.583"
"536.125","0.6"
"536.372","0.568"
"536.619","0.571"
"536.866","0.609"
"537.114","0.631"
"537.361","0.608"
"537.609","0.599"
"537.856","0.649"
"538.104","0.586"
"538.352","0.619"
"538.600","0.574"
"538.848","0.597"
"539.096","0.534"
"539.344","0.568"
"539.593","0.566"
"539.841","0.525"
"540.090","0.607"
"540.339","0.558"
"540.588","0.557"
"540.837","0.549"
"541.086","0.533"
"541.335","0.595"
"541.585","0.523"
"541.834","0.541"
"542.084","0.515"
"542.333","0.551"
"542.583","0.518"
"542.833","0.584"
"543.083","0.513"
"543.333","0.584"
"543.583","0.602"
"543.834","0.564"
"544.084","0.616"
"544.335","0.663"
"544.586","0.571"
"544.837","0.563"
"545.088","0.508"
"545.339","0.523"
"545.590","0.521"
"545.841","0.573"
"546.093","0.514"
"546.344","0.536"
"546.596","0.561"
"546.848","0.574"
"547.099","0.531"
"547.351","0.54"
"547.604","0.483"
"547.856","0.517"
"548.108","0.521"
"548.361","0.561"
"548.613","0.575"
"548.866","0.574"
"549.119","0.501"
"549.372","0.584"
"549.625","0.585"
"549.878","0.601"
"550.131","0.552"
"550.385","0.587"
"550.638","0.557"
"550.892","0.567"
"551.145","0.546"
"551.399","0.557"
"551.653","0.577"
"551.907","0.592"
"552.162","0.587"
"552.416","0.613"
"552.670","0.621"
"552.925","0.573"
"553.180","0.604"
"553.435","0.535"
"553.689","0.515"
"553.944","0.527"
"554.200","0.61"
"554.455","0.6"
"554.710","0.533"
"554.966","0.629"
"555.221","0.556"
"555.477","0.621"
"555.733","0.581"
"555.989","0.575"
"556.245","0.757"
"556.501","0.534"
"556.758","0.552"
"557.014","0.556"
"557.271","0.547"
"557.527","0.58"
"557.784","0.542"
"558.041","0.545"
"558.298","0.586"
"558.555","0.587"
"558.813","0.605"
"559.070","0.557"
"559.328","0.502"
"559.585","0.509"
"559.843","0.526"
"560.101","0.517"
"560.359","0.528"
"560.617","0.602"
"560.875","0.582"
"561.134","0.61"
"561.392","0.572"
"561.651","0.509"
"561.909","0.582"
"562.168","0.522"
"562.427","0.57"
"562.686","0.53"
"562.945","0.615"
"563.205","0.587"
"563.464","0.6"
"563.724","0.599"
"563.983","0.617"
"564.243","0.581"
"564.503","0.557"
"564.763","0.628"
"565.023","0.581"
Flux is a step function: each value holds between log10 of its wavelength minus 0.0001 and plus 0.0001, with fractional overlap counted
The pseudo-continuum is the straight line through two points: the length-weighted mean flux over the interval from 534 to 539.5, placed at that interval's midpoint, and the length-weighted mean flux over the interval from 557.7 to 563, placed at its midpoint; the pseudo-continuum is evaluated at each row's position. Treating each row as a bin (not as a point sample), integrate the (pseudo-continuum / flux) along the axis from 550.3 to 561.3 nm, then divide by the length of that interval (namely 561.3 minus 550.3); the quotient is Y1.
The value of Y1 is 0.989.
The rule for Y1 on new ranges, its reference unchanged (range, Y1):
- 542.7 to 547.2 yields 1.033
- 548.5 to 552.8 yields 0.992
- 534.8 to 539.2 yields 0.996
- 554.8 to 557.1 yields 0.954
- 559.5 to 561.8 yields 1.013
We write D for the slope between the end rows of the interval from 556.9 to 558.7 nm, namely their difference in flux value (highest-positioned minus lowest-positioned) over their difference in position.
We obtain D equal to 0.020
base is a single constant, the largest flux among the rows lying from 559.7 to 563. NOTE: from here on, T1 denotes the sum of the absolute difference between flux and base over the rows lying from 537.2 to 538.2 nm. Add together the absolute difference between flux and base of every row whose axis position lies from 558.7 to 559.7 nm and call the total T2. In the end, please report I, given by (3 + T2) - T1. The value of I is 3.20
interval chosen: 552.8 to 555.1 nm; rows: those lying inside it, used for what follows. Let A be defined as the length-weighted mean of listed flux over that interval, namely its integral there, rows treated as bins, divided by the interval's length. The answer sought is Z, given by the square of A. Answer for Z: 0.32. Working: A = 0.570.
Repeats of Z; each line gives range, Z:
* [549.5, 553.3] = 0.34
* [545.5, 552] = 0.31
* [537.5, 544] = 0.32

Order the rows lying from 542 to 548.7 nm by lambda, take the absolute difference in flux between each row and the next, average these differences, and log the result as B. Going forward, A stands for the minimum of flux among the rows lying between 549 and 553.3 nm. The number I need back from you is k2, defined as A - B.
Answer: 0.46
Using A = 0.501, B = 0.0375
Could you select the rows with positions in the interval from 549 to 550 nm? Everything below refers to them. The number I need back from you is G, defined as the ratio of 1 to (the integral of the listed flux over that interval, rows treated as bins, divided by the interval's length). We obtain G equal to 1.76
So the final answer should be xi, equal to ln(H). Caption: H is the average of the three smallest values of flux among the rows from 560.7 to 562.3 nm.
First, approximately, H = 0.534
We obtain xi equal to -0.63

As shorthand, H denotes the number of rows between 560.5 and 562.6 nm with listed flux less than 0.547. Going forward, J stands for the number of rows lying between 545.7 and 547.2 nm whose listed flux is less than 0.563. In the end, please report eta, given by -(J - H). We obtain -2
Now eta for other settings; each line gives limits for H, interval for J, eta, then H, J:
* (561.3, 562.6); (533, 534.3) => -3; 2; 5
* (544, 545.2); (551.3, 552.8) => 0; 1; 1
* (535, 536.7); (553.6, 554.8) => -2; 1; 3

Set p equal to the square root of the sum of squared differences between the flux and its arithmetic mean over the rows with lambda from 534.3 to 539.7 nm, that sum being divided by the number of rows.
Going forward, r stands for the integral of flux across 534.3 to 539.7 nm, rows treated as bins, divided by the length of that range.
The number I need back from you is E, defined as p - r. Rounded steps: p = 0.030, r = 0.588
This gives -0.559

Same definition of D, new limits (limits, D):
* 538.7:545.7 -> -0.011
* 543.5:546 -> -0.013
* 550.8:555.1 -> 0.015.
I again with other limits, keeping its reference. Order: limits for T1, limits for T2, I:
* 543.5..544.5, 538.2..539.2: 3.03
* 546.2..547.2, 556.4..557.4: 3.01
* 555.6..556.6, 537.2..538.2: 2.79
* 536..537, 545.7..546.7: 3.16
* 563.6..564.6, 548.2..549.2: 3.14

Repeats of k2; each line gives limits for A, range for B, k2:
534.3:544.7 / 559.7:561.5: 0.48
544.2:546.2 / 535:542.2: 0.47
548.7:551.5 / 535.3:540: 0.47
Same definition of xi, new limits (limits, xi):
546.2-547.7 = -0.66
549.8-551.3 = -0.59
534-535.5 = -0.60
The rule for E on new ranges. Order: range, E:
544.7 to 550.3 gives -0.515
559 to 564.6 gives -0.525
